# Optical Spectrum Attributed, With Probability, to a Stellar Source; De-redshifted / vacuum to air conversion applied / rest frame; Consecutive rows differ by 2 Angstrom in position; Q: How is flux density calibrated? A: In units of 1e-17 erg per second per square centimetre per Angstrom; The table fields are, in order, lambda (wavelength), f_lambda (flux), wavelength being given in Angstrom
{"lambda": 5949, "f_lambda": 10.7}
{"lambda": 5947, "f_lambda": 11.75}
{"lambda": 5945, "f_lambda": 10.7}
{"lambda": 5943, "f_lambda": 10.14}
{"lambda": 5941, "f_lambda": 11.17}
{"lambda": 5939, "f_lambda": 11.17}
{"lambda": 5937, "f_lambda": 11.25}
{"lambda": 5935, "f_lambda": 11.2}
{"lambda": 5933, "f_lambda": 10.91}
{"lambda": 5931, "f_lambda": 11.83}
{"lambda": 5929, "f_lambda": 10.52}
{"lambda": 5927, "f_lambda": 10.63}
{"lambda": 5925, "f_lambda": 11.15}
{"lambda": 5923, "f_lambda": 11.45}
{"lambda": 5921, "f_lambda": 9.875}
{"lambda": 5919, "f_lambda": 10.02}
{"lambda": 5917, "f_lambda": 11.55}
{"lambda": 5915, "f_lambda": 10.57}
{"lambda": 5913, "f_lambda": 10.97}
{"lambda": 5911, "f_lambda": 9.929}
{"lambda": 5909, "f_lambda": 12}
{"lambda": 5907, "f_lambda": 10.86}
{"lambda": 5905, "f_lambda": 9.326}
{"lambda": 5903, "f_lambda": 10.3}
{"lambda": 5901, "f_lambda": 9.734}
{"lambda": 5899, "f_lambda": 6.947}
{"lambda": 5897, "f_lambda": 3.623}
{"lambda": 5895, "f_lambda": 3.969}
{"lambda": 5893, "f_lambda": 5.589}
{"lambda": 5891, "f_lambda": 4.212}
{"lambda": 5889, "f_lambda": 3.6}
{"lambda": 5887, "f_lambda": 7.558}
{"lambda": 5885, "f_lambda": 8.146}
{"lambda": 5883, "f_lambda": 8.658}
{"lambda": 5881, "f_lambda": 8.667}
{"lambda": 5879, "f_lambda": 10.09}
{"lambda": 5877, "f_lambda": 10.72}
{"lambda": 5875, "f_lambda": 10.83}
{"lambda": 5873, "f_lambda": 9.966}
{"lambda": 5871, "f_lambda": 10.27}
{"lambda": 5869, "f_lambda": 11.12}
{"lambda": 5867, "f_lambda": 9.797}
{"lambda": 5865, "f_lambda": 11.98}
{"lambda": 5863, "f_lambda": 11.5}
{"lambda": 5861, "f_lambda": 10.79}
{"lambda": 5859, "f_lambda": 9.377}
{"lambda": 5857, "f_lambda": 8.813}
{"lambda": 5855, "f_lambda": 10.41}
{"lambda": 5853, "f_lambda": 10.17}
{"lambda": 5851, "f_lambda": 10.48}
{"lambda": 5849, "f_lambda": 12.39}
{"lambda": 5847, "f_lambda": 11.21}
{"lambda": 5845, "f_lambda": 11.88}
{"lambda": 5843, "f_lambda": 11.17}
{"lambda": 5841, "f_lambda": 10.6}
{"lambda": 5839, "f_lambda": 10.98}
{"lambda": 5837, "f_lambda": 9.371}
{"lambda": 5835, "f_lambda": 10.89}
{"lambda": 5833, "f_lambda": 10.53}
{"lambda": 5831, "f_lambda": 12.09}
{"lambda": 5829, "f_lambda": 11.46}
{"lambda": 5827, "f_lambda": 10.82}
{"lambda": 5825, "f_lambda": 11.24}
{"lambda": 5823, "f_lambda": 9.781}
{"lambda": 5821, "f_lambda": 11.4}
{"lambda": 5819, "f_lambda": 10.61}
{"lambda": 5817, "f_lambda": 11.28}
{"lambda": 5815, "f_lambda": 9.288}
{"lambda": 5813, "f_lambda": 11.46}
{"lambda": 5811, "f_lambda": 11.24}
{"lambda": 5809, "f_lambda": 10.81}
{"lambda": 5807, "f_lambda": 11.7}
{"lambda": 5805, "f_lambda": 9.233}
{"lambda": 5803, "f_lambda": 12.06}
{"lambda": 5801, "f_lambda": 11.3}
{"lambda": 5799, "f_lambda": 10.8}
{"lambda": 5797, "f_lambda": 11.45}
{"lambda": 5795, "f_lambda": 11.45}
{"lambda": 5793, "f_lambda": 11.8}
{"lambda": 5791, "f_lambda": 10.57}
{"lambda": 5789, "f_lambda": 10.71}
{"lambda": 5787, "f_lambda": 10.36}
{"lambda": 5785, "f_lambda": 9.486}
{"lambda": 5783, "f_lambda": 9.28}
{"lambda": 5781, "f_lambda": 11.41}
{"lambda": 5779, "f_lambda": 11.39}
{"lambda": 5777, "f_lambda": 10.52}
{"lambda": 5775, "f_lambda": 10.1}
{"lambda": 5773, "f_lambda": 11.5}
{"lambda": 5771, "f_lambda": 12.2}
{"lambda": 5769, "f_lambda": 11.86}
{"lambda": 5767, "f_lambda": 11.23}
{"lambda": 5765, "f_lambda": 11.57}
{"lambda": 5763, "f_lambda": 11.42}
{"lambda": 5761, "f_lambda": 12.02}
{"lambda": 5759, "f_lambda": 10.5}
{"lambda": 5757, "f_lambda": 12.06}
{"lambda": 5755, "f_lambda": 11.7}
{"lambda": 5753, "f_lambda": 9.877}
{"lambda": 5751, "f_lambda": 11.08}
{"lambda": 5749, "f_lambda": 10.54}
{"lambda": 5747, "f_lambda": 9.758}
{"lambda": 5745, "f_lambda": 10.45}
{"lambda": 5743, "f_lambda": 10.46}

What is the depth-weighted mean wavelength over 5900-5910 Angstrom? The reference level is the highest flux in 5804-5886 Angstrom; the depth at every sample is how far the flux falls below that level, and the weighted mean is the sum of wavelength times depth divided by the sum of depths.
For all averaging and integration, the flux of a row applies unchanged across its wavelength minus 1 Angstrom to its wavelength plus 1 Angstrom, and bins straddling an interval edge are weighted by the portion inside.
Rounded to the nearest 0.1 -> 5904.0 Angstrom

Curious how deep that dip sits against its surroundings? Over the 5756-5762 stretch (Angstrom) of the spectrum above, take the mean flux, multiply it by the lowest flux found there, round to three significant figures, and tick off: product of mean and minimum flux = 121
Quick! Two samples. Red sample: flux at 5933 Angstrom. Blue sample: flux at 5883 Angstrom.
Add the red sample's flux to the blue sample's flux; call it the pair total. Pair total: 20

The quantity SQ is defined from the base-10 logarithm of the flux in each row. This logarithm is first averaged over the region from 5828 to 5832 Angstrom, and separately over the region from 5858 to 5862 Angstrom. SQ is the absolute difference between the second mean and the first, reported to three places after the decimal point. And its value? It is 0.068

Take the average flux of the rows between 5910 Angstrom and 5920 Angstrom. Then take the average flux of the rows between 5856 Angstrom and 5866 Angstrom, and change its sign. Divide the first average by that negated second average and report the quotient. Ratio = -1.01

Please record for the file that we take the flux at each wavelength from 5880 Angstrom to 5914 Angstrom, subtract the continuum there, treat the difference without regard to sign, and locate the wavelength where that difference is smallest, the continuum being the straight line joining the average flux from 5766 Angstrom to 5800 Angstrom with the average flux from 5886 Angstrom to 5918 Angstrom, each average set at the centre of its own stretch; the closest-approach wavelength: 5881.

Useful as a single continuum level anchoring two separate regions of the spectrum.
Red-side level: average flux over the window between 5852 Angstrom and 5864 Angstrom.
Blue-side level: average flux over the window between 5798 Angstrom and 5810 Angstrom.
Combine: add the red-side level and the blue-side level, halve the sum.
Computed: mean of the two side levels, 10.6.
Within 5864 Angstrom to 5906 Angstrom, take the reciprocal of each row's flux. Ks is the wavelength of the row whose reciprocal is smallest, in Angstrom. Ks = 5865 Angstrom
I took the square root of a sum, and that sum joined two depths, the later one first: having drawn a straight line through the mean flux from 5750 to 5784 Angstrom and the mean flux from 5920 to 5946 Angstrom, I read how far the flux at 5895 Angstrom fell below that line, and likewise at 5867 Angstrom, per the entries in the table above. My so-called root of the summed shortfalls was 2.87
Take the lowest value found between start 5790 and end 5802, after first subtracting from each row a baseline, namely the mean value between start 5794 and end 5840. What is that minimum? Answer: -0.35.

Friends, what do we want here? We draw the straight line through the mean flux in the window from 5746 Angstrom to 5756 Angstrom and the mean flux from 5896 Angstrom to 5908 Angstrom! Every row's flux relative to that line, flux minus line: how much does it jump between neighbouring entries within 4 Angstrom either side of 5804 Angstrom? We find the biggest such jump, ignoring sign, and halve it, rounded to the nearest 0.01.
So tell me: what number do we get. 1.40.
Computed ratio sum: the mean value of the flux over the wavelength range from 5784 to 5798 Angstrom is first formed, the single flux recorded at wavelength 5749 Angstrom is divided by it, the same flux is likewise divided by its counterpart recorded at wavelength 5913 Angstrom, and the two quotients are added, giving 1.93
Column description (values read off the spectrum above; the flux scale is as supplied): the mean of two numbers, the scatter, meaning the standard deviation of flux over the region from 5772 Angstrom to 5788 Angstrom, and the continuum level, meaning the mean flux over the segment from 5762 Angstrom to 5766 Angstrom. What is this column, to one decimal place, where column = 6.2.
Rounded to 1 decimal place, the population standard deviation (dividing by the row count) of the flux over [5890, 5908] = 2.8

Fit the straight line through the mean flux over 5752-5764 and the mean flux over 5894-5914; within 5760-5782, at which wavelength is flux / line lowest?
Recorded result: 5775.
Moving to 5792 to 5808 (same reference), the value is 5805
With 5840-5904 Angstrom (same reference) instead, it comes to 5889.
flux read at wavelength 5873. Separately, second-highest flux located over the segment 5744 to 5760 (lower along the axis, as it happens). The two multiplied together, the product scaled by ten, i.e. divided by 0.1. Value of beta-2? 1166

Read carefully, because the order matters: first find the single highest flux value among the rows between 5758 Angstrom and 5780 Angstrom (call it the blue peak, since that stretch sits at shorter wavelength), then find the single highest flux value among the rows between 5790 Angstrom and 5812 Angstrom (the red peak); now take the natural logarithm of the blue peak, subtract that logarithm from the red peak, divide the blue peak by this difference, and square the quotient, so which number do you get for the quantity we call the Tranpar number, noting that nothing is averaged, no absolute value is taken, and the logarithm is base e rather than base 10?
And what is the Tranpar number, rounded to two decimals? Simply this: 1.63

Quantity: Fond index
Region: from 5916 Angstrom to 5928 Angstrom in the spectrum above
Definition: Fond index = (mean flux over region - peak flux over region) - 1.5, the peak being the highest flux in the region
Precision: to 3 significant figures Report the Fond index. -2.27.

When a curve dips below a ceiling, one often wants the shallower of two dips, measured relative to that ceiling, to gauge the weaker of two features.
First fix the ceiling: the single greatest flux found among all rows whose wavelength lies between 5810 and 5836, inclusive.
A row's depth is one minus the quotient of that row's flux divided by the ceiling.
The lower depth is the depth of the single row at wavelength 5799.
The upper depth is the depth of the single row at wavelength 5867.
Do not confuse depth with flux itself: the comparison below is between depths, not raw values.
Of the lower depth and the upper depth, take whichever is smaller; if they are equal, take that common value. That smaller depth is 0.11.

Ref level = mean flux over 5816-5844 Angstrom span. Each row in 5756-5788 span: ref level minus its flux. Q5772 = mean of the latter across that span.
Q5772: -0.18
